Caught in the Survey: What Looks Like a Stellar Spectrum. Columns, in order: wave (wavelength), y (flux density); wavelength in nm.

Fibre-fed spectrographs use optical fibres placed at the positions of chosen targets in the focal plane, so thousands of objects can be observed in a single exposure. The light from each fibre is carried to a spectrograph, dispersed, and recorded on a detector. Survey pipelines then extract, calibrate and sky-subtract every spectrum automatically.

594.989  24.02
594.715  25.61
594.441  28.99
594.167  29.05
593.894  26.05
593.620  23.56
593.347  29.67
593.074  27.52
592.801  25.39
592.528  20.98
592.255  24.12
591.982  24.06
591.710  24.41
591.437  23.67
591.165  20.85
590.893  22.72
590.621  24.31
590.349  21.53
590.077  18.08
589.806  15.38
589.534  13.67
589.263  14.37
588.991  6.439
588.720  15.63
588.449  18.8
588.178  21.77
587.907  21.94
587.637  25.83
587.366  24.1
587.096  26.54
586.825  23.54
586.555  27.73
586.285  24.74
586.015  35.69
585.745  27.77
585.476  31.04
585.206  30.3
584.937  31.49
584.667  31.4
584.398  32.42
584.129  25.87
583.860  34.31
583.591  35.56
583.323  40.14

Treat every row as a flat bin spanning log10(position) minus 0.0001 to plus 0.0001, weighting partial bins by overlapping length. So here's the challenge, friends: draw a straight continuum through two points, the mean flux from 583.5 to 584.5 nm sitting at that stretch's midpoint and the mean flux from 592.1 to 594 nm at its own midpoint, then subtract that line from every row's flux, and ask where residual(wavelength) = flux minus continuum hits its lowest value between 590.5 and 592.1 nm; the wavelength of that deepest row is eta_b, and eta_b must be 591.165 nm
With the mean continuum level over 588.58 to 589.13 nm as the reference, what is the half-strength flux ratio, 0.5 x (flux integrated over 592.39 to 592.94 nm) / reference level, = 0.57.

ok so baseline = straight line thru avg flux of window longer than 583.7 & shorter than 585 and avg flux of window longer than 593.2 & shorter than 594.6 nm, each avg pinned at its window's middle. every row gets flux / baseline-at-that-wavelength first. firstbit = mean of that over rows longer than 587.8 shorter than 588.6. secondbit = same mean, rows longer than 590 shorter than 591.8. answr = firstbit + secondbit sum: 1.5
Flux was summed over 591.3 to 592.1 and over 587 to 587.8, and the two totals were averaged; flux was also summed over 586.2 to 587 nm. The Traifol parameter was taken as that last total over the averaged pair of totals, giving 1.02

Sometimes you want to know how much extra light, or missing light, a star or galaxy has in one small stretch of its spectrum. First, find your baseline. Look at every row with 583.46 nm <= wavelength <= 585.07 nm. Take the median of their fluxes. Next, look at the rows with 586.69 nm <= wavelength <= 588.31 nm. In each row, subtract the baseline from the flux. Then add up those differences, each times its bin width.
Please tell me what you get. -13.0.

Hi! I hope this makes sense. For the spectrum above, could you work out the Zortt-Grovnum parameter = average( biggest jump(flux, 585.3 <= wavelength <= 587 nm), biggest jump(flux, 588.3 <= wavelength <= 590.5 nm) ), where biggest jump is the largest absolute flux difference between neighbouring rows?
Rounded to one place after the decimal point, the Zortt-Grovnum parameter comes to 10.1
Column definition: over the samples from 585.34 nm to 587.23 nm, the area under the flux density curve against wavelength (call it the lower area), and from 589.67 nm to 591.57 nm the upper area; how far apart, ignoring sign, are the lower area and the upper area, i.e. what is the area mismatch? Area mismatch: 13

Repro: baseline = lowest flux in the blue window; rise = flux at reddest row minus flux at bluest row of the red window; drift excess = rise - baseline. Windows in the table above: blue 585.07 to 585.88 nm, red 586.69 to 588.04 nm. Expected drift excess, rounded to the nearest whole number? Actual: -29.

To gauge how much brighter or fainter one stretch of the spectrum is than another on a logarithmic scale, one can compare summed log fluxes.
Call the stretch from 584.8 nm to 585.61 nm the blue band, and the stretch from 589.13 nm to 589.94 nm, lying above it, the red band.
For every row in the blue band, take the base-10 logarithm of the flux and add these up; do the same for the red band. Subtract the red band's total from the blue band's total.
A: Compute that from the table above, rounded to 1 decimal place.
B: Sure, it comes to 1.0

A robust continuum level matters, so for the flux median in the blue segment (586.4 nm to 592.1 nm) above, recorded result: 21.9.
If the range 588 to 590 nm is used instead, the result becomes 15.4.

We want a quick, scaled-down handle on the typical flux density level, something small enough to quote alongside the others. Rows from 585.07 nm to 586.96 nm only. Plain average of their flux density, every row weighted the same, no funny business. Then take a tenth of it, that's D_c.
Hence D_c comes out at 2.9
